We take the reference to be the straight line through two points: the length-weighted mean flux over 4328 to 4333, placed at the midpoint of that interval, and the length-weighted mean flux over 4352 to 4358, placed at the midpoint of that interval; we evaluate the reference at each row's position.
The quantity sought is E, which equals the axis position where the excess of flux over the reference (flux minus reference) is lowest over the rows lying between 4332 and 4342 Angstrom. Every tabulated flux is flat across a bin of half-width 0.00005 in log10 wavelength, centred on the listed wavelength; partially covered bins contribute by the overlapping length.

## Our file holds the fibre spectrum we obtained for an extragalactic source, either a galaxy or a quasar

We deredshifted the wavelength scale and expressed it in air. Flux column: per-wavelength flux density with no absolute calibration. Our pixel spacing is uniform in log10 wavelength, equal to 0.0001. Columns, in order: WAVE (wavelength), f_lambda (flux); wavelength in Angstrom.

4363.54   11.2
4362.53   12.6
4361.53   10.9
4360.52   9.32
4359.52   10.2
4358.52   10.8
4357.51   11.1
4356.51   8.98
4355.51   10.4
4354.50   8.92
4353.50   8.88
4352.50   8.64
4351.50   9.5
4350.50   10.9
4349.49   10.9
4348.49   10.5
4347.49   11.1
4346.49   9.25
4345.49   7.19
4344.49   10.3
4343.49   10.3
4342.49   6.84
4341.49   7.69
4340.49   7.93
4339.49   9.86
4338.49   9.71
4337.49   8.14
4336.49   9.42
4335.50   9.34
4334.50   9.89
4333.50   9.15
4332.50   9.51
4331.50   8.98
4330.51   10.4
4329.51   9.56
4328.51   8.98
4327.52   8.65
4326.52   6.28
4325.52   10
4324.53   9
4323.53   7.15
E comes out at 4341.49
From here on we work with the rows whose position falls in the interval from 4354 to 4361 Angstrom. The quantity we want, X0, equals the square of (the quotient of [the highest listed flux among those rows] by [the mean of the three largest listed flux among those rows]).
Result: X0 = 1.06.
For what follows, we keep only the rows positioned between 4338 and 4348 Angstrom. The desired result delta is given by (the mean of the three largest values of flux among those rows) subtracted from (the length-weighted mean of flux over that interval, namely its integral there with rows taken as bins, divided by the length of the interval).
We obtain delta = -1.55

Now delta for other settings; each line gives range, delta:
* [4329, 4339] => -0.59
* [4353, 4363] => -1.33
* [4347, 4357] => -1.10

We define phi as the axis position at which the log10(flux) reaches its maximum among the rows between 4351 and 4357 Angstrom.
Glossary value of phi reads 4355.51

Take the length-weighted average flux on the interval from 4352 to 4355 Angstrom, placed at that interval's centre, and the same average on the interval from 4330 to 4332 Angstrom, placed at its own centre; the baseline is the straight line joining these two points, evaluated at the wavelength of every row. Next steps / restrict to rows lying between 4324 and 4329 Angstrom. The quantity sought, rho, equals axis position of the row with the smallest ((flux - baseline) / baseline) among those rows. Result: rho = 4326.52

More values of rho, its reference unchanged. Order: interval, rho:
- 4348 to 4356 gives 4352.50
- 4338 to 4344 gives 4342.49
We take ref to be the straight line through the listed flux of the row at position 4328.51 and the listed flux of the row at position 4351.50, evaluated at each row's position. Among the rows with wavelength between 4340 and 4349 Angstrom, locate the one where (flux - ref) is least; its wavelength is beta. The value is 4342.49 Angstrom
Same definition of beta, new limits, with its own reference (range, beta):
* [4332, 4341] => 4340.49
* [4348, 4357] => 4352.50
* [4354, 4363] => 4354.50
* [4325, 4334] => 4326.52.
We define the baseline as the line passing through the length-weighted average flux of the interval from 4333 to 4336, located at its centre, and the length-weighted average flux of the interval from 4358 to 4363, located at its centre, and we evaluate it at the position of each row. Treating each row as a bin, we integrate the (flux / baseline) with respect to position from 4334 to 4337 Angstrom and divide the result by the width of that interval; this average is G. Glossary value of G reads 1.00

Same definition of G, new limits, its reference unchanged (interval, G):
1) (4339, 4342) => 0.87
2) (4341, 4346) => 0.85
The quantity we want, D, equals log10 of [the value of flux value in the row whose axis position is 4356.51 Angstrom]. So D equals 0.95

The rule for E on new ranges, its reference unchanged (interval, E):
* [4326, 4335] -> 4326.52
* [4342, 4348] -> 4342.49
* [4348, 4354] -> 4352.50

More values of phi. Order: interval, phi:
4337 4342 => 4339.49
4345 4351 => 4347.49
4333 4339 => 4334.50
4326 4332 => 4330.51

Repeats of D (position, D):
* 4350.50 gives 1.04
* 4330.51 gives 1.02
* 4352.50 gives 0.94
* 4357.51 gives 1.05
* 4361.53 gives 1.04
